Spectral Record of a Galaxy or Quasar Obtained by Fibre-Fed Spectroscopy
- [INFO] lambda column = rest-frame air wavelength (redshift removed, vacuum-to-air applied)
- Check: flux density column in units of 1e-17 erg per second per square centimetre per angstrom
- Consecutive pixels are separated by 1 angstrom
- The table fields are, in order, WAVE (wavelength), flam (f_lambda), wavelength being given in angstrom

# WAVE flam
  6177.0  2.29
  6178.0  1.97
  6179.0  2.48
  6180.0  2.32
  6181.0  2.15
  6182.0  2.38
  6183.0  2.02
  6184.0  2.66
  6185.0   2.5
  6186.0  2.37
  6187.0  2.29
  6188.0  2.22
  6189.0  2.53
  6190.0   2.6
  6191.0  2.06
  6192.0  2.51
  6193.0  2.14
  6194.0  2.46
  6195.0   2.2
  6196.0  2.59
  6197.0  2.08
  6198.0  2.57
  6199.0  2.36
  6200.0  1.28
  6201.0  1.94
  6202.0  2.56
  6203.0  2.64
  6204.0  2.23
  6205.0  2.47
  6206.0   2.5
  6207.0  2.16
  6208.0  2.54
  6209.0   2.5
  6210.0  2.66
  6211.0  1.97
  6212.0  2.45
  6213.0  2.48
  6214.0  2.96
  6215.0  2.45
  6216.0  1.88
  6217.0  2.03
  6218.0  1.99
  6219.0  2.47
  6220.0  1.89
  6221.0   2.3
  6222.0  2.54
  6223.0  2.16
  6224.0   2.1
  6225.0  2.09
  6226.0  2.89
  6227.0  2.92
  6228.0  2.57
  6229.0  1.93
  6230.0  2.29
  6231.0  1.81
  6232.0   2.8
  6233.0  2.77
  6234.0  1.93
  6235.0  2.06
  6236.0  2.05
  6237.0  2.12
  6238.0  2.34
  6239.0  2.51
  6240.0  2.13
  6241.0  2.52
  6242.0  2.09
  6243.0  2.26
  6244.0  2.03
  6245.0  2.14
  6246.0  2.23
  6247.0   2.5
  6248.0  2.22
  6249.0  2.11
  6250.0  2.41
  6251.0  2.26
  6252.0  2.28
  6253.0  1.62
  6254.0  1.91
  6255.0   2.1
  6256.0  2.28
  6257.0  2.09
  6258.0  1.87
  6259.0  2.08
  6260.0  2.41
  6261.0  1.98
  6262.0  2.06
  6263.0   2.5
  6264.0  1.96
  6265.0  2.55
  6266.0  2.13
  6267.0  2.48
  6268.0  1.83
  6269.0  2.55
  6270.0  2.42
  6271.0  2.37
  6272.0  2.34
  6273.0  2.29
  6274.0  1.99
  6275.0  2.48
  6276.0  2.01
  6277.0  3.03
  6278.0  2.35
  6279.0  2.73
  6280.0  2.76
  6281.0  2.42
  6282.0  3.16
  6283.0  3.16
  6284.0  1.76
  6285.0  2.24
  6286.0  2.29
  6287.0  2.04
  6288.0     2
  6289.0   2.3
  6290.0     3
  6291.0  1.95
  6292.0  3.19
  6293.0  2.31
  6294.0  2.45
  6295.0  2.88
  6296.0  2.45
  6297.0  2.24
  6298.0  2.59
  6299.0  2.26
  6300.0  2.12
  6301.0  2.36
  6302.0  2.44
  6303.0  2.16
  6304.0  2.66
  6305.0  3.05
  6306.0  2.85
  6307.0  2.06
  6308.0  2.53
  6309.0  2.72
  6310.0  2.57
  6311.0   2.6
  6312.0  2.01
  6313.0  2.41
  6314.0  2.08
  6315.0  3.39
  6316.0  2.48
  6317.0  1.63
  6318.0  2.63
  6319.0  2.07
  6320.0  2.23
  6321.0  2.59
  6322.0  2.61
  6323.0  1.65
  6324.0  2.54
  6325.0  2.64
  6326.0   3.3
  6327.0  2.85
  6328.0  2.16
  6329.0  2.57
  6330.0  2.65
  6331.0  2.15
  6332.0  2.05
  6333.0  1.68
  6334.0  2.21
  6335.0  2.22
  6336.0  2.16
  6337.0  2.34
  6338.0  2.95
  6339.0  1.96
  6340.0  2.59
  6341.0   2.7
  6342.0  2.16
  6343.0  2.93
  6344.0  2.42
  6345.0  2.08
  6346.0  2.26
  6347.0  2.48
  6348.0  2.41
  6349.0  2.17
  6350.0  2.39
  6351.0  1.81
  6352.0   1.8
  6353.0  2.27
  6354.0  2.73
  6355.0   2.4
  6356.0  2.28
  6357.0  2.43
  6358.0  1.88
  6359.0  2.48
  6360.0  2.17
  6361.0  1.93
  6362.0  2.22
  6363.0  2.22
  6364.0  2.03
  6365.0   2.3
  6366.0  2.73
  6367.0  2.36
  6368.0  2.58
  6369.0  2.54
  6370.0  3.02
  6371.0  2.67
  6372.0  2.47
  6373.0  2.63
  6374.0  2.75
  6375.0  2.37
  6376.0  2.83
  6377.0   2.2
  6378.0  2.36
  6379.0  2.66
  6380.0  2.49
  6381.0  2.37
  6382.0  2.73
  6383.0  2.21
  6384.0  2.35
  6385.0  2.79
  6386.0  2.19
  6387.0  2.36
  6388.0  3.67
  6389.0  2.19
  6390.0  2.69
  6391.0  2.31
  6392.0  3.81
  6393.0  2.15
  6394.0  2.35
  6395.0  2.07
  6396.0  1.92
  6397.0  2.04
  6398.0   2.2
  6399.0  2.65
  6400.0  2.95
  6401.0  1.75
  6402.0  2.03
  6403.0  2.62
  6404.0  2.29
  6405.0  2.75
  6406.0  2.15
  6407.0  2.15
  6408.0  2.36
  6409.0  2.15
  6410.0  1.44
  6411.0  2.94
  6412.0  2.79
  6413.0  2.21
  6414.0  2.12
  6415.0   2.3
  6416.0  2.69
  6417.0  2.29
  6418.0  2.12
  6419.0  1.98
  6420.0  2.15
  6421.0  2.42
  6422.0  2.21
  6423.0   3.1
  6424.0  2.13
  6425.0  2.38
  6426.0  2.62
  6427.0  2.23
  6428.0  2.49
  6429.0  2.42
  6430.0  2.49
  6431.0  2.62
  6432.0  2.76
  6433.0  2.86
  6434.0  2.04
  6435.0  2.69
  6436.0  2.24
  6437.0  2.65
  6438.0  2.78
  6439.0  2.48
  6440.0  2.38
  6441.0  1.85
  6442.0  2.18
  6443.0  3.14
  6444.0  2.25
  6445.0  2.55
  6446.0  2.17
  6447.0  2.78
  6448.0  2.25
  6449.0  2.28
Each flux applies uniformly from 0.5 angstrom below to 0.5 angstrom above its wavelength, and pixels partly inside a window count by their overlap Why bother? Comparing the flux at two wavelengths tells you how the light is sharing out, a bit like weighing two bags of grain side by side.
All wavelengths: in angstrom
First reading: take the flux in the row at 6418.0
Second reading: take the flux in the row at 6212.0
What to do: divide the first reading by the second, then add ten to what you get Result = 10.9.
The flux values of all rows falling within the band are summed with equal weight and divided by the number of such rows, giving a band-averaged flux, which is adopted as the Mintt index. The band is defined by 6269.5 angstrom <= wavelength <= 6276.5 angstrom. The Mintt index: 2.27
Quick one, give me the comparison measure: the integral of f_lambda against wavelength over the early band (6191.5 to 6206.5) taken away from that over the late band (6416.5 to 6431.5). 1.12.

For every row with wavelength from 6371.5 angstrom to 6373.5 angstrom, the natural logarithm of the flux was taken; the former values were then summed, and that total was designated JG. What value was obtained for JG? 1.9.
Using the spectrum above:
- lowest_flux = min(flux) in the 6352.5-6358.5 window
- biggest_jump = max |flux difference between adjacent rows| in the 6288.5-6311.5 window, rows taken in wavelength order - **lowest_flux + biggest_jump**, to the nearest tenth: 3.1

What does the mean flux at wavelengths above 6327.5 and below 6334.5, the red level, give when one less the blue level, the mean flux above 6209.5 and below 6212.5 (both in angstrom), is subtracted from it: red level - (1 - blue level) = 3.57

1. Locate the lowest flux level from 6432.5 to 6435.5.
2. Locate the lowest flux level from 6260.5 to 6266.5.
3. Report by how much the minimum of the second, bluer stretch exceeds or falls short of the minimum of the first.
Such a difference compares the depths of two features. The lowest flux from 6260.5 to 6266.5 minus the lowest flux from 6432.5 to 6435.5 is -0.1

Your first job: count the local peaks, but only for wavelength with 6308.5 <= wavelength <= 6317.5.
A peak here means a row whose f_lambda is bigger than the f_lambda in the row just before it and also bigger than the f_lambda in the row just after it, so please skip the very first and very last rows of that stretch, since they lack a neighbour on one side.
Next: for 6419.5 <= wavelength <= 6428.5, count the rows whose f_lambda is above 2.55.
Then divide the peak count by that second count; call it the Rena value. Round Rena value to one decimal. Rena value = 1.5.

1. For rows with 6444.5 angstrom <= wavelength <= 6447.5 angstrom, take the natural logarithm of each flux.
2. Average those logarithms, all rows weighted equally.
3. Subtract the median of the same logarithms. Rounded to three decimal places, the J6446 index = -0.025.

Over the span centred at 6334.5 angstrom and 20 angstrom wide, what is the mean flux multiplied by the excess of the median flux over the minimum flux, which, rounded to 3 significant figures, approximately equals 1.70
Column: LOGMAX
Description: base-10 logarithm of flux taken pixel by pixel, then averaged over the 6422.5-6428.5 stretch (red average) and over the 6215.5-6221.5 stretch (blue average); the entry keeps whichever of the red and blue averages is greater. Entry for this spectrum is 0.393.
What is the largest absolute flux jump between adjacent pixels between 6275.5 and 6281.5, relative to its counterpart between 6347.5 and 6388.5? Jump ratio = 0.78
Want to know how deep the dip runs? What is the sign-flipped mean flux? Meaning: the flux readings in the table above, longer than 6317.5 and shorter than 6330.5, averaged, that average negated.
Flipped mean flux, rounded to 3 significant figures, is -2.50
